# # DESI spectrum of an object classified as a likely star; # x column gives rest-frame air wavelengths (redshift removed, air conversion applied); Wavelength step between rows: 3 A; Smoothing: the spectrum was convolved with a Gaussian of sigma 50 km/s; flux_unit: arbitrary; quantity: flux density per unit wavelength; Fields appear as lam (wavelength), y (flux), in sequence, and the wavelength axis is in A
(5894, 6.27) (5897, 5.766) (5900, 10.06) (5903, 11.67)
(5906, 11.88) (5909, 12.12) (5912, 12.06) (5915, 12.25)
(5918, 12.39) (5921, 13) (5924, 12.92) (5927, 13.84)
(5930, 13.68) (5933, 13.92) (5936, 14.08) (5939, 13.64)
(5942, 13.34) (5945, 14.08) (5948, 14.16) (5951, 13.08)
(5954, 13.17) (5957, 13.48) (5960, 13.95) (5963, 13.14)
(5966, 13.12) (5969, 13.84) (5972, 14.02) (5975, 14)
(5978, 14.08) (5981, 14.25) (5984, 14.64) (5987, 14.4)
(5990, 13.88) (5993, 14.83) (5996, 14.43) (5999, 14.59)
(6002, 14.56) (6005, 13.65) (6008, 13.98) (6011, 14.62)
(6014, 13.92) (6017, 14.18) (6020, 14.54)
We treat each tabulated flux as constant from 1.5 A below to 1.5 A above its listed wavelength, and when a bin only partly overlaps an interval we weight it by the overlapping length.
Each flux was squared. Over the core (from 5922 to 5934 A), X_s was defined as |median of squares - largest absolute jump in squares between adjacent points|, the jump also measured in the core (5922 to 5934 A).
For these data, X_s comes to 165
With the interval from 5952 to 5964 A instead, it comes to 156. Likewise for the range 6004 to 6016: 175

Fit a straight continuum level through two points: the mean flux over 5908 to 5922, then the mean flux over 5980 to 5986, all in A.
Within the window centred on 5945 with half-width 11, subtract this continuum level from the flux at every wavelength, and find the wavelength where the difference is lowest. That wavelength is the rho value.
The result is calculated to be 5954 A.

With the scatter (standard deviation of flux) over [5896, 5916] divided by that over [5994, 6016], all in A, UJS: 6.00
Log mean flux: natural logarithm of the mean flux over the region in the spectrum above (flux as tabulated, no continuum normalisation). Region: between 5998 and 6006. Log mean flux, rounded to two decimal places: 2.66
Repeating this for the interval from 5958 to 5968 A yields 2.60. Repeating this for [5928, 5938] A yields 2.63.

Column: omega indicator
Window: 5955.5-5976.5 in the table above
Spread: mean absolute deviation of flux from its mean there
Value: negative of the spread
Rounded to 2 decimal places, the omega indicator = -0.35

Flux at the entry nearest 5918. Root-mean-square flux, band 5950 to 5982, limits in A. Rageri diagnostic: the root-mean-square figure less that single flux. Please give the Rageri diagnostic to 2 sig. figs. 1.3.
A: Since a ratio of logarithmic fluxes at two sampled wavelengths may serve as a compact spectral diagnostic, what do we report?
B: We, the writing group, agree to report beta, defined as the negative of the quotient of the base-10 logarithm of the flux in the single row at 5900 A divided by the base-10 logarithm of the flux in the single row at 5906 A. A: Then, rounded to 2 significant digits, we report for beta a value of -0.93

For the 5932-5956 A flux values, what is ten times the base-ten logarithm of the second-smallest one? 11.2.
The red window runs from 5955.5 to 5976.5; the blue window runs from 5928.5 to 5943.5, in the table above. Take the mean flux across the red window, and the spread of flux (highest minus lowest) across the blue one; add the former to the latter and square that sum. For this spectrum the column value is 207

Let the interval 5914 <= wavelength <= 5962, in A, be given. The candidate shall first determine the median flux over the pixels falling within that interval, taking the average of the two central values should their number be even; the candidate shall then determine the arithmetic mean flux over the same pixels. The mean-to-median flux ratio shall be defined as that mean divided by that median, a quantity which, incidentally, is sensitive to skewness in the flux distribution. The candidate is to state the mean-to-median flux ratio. 0.99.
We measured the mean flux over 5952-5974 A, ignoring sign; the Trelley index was 13.5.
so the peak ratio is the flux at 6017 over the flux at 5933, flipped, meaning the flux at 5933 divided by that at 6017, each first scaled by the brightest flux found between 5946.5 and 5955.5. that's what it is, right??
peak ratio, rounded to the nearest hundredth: 0.98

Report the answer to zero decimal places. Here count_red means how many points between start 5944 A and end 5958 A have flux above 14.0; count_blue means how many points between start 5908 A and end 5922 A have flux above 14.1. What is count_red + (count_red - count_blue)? 4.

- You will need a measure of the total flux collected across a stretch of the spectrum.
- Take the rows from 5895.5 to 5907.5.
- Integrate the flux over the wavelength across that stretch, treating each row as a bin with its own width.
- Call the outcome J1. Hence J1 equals 118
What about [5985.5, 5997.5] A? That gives 173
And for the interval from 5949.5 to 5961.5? 161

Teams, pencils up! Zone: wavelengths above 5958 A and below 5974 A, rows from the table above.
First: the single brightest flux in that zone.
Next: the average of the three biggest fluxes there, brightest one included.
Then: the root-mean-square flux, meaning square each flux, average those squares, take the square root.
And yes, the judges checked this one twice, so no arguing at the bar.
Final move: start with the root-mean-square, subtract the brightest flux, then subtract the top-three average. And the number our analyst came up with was -14.3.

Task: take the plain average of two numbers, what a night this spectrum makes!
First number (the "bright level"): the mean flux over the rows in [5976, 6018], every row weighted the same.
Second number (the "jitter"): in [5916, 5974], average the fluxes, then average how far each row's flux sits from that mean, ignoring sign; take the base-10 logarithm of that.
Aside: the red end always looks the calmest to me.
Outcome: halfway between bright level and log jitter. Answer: 6.96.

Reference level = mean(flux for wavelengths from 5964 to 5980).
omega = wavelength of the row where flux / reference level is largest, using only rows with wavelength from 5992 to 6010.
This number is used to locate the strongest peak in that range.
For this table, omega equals 5993 A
